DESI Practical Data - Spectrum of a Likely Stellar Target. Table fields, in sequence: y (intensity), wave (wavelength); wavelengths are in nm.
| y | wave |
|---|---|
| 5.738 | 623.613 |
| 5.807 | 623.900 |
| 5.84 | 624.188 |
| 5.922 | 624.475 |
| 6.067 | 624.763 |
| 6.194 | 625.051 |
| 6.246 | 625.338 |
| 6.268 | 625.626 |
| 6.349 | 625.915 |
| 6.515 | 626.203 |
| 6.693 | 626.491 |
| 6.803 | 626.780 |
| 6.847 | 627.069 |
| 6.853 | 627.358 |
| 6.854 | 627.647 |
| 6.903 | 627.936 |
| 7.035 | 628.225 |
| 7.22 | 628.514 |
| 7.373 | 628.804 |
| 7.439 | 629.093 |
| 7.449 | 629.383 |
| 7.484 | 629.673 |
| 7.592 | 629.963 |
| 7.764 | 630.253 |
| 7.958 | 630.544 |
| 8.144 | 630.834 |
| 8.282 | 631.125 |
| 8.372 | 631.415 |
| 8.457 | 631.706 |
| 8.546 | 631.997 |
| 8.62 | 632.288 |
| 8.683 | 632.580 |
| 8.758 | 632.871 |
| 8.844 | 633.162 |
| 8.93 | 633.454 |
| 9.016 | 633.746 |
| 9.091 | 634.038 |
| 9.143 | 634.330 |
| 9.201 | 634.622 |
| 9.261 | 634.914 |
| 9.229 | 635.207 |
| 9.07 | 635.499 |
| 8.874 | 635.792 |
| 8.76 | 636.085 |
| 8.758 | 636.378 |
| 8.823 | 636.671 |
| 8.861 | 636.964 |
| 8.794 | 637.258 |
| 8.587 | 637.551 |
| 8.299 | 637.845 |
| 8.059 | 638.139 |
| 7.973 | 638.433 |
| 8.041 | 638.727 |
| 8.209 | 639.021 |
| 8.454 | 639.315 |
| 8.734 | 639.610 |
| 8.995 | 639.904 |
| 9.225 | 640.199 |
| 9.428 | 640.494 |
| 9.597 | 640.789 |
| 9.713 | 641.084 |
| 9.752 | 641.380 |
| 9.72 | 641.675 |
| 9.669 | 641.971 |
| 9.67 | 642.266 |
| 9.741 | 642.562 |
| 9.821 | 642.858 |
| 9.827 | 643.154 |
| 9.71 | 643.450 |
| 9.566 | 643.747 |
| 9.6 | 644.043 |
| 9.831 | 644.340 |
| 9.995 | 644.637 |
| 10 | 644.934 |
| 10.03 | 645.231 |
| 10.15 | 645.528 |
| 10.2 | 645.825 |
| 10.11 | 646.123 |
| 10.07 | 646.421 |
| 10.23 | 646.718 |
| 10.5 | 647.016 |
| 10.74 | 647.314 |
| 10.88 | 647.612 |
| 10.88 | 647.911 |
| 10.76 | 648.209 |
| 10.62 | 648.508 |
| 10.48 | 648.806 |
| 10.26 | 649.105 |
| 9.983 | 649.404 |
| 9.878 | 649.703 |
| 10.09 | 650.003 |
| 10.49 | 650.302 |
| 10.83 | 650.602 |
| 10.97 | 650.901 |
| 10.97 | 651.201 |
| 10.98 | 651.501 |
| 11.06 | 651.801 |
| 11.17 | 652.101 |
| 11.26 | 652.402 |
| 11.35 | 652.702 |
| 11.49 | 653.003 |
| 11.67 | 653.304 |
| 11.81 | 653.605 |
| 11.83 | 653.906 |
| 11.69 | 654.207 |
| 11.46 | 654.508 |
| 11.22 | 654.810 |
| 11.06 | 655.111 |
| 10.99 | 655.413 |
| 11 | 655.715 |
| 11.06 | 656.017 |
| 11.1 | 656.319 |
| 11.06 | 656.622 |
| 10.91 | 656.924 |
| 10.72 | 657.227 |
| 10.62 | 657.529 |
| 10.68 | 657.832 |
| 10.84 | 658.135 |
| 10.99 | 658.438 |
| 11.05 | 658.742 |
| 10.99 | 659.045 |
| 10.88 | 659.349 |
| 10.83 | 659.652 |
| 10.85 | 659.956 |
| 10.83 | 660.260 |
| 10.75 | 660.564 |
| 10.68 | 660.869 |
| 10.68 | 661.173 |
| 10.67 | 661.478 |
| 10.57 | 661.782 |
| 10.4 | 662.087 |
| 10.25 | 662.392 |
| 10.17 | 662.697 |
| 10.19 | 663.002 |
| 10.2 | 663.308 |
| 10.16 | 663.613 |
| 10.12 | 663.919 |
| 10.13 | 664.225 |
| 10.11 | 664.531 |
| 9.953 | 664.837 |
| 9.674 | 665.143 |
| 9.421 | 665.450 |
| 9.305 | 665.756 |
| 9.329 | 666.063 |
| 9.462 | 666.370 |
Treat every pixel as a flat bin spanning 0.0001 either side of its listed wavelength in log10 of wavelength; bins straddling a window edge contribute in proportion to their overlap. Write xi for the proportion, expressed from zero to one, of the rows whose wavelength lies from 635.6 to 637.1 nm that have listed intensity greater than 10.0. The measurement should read 0.0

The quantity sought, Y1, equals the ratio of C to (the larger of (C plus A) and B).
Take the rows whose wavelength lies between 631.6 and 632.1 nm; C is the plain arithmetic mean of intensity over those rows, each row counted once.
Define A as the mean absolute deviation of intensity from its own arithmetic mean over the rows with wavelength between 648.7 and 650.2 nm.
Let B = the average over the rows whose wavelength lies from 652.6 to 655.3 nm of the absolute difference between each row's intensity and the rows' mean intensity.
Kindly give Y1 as 0.979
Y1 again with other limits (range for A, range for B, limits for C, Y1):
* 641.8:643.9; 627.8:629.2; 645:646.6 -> 0.993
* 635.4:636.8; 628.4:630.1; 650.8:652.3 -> 0.992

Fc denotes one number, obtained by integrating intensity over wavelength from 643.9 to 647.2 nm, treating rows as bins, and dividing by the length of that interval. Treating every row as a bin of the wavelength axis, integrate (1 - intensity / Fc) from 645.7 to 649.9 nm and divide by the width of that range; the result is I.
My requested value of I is -0.03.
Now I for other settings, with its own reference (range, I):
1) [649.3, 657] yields -0.10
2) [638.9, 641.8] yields 0.09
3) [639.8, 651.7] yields 0.00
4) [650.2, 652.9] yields -0.09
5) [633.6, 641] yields 0.12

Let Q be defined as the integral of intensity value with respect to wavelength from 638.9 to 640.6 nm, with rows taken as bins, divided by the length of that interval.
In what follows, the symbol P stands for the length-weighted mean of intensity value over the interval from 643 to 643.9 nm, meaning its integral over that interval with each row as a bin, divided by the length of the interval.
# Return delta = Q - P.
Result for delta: -0.9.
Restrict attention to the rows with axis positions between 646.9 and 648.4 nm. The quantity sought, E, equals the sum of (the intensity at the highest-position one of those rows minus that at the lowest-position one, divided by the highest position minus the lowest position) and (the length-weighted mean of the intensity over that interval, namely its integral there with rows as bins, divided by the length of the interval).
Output 11.0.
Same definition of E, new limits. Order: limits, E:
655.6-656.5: 11.2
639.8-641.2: 10.0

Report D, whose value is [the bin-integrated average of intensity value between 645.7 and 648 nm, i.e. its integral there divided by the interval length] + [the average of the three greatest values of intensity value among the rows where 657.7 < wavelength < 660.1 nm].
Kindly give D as 21.4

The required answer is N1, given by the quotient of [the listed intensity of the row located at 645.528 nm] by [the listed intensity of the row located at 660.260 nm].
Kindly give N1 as 0.94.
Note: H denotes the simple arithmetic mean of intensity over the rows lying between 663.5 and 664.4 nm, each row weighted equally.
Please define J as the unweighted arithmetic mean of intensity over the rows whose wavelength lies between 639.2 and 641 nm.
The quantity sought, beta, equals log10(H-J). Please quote 0.03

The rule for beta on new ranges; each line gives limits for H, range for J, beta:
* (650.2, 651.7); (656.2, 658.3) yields -3.07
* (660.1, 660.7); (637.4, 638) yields 0.37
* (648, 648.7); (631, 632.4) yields 0.35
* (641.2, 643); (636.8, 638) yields 0.04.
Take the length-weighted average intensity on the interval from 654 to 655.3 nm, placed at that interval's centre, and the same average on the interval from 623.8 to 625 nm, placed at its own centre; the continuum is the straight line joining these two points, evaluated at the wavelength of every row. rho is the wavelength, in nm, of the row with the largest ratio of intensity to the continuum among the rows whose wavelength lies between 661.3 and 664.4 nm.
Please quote 661.478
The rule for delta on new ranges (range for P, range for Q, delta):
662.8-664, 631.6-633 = -1.6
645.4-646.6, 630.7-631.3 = -1.9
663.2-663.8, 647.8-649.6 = 0.3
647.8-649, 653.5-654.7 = 1.0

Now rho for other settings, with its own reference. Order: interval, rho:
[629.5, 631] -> 630.834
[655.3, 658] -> 655.413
